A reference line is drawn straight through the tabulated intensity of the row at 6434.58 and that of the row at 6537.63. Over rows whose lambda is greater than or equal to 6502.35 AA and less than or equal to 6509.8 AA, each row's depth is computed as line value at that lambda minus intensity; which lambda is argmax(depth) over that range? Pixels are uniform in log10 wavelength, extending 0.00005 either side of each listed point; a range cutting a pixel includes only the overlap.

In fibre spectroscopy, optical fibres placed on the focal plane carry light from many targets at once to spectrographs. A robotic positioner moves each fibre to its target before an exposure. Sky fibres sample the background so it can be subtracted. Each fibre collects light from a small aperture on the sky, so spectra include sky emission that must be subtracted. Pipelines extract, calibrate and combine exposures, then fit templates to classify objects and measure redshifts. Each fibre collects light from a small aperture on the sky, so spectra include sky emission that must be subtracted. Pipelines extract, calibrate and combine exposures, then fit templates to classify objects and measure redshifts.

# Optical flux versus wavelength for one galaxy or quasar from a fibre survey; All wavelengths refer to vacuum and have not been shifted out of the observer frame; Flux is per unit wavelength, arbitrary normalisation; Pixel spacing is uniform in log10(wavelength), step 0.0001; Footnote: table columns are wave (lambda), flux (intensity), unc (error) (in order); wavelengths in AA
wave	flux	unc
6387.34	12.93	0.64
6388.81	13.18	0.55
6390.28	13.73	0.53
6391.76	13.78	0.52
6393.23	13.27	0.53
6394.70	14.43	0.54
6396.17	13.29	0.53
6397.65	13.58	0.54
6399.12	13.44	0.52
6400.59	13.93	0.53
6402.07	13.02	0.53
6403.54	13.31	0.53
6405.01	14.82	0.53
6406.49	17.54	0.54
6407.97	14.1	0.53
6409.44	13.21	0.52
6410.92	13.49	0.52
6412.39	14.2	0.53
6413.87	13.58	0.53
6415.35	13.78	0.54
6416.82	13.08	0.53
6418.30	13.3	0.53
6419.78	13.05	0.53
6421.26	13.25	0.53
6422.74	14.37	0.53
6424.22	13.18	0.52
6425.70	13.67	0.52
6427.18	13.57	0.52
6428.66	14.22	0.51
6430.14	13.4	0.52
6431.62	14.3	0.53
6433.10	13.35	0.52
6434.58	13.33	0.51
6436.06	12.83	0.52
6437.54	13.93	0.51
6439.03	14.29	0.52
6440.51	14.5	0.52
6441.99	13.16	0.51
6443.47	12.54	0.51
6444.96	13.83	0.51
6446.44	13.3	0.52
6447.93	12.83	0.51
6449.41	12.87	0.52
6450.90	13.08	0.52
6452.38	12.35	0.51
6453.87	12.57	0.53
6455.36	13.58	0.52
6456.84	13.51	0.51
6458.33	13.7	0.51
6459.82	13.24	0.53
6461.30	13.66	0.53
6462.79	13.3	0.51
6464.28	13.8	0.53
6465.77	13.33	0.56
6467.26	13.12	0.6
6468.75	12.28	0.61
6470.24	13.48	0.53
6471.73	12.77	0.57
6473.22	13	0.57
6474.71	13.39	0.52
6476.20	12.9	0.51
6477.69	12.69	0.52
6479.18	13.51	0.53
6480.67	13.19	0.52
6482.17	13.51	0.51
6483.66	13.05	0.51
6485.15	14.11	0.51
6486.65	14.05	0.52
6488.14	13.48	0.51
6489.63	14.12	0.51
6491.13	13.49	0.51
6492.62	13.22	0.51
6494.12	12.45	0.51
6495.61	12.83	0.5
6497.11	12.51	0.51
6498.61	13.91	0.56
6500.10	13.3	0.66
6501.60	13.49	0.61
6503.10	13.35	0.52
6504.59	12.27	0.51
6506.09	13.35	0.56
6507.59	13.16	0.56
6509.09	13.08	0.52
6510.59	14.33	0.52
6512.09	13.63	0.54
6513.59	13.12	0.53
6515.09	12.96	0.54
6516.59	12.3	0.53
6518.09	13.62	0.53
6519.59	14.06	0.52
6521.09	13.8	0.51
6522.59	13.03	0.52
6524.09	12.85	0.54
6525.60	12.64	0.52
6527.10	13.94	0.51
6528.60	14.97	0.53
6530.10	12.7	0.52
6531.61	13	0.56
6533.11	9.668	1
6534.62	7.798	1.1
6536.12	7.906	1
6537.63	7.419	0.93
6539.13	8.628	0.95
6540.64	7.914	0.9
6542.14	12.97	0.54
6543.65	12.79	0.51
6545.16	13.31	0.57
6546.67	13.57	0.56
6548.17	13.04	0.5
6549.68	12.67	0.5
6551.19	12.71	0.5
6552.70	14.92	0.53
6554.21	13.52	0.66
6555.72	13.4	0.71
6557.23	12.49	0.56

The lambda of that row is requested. 6504.59 AA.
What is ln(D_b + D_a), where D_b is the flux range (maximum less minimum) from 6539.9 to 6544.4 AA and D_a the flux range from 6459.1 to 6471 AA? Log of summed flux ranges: 1.9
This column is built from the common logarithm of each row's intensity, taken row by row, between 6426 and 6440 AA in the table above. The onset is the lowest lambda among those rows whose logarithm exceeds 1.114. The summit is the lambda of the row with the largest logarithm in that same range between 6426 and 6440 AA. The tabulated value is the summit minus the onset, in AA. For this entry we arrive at 4.4 AA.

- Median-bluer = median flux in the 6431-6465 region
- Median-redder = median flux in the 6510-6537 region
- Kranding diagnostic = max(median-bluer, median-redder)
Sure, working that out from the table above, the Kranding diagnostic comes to 13.3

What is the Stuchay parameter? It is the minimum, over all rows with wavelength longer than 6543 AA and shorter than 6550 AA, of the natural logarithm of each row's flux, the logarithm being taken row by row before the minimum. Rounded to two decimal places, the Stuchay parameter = 2.54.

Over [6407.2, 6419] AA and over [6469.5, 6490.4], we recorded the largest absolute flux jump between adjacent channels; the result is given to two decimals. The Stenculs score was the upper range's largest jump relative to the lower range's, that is 1.19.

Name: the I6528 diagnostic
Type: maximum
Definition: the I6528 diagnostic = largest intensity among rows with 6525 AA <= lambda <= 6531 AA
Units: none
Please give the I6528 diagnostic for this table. 14.97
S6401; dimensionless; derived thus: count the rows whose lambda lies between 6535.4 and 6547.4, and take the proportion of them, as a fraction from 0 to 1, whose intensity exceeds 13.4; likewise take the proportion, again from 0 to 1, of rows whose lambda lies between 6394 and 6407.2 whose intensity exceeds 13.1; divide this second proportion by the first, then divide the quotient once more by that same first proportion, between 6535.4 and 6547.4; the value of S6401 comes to 57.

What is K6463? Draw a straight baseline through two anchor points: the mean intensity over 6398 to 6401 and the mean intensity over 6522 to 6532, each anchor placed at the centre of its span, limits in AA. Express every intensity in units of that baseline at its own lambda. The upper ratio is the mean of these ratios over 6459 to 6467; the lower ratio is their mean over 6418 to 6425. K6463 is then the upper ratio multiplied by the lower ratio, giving 0.98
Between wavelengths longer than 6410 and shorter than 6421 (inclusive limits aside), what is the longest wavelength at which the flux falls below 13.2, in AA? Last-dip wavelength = 6419.78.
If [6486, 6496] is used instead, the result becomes 6495.61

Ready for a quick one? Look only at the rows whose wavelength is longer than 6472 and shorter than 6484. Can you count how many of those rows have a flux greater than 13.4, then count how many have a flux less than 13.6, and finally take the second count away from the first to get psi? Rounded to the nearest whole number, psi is -6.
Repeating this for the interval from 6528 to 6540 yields -6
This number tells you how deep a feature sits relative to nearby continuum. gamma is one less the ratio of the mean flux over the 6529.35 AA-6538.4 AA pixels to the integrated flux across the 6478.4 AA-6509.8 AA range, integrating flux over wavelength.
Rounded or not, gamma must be 0.977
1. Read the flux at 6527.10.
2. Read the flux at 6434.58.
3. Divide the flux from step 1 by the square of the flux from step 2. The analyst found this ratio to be 0.078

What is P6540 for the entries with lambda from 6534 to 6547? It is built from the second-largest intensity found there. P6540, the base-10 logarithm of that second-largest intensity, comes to 1.12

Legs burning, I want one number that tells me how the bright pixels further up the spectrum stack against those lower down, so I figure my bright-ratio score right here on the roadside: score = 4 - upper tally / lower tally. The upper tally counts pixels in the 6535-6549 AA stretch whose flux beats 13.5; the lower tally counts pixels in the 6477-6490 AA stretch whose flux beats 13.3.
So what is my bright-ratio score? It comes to 3.8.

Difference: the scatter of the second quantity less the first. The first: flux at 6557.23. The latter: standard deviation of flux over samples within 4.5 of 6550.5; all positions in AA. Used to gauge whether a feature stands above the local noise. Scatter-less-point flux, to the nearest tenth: -11.7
